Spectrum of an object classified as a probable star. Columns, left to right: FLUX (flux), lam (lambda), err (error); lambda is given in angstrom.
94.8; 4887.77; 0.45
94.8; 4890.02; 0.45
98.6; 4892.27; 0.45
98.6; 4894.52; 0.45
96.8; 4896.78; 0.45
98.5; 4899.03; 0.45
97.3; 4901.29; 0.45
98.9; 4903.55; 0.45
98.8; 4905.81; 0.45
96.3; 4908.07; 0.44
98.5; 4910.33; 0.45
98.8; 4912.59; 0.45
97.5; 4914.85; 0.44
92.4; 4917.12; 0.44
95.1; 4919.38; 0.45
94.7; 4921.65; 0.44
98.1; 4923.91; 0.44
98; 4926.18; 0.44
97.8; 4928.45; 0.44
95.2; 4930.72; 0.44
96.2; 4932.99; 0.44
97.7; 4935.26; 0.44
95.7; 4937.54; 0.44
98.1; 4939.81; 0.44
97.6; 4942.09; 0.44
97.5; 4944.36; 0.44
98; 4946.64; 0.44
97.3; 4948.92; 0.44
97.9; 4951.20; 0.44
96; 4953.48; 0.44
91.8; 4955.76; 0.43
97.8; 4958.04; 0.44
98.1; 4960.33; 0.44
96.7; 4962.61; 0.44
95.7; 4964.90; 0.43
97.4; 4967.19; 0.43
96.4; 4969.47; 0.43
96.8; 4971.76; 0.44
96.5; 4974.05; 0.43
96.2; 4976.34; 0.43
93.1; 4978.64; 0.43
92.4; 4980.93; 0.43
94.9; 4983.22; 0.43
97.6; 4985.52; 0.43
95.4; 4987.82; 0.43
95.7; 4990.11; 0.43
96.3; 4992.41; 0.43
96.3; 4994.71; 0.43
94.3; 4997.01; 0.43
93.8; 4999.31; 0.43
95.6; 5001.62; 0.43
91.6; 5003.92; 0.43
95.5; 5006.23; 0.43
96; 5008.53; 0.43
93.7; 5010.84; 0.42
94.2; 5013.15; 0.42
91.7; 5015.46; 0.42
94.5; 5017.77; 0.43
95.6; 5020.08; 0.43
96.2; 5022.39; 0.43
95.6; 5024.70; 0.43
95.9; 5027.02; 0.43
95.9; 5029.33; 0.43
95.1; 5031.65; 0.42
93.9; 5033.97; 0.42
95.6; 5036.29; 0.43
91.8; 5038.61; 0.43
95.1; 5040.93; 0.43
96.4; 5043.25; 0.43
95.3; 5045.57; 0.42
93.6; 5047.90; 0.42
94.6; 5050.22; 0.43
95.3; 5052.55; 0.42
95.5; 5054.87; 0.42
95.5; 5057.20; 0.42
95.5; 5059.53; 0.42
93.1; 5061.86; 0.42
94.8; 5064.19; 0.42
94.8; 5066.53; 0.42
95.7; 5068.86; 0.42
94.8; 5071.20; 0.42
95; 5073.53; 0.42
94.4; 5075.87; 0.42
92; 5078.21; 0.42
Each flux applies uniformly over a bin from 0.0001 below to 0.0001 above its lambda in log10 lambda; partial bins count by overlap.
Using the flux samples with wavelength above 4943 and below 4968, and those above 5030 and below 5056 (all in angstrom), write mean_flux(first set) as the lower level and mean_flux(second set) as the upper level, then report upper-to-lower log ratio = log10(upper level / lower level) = -0.009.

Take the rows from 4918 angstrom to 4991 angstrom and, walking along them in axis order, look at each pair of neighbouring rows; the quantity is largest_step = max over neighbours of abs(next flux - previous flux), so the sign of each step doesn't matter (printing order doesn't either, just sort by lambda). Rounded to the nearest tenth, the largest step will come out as 6.0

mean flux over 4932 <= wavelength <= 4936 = 97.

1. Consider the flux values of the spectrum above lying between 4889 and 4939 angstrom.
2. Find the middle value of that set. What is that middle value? 97.6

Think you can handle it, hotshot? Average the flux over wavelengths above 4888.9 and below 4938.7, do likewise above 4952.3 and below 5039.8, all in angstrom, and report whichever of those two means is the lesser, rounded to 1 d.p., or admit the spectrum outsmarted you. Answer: 95.2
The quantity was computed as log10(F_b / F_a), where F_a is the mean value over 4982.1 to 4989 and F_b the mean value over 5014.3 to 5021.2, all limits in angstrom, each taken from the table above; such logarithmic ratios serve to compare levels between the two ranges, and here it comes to -0.009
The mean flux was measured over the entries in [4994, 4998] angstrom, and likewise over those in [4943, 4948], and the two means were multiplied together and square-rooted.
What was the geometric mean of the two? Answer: 96.5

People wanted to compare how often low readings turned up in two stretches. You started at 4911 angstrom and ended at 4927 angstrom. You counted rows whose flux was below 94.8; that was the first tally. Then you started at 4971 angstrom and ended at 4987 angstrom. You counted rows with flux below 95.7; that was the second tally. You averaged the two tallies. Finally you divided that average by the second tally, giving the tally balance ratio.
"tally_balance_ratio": 0.83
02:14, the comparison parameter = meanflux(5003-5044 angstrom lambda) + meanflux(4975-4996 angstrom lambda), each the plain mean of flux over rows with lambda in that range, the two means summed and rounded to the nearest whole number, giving 190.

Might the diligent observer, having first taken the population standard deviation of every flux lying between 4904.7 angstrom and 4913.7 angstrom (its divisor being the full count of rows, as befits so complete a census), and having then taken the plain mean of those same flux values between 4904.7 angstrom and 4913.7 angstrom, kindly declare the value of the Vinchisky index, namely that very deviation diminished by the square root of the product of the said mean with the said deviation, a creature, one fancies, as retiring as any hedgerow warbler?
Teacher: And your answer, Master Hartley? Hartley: -9.1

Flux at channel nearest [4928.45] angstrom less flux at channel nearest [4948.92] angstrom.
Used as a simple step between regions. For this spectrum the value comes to 0.5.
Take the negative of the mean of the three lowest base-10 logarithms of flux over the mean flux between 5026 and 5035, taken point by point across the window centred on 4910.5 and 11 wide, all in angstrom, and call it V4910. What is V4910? -0.010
